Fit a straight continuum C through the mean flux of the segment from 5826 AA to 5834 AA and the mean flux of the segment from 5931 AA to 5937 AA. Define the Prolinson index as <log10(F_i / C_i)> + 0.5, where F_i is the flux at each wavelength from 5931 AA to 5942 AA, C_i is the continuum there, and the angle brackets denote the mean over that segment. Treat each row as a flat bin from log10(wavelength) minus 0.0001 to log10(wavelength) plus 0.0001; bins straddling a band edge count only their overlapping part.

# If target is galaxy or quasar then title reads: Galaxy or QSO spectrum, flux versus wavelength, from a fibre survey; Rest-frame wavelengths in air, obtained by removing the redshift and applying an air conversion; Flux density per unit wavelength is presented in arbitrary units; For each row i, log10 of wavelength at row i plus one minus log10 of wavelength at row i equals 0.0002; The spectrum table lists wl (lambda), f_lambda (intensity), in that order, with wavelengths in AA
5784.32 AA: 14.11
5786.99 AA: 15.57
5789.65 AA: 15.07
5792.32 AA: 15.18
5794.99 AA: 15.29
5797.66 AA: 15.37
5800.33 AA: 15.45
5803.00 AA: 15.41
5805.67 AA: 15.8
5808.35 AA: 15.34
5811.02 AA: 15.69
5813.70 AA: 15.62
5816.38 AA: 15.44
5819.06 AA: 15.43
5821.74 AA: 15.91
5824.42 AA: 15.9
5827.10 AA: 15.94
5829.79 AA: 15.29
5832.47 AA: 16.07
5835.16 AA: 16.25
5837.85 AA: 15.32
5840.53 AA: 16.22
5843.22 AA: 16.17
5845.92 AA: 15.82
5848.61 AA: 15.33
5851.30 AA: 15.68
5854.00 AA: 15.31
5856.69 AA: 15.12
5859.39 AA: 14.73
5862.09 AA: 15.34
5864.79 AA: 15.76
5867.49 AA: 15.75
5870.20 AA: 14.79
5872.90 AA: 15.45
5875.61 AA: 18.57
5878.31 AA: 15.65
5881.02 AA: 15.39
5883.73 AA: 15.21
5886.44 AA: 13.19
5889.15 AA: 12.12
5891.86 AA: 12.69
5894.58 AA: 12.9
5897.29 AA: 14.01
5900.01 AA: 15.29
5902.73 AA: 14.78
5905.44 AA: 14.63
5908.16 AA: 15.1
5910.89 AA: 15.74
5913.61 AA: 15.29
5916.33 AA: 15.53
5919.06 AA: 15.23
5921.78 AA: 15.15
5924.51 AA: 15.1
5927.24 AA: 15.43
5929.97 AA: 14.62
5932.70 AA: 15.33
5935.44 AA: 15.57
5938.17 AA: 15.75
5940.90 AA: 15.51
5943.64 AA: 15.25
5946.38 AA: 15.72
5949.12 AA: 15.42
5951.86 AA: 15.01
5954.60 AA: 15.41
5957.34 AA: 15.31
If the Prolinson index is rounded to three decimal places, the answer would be 0.503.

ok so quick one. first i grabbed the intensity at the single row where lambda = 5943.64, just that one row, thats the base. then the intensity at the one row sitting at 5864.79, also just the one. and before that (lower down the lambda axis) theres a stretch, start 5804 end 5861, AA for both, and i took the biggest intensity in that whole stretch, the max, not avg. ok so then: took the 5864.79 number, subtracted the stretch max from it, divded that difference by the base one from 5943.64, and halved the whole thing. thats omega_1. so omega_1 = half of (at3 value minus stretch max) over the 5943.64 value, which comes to -0.016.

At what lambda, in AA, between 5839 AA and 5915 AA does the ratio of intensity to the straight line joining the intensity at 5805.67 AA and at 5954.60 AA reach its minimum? 5889.15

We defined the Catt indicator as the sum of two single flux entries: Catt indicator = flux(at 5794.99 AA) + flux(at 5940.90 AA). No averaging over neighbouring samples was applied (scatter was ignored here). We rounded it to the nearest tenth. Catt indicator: 30.8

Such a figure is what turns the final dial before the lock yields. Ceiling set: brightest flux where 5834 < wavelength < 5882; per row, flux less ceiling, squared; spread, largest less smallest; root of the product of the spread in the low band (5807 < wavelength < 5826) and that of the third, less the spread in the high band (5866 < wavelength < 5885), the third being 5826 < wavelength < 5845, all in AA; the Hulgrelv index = -10.0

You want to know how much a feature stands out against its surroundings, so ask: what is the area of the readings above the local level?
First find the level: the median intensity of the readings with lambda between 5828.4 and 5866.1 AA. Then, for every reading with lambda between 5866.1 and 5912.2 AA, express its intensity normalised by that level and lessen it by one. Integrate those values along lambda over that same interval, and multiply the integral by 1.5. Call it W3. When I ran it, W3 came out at -3.3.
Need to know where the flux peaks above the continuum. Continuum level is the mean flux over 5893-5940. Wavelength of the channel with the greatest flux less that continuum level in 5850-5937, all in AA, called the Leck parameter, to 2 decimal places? 5875.61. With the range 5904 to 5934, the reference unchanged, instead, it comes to 5910.89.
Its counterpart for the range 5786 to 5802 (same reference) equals 5786.99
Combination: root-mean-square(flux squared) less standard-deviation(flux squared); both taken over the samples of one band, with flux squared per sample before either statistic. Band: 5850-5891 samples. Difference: 196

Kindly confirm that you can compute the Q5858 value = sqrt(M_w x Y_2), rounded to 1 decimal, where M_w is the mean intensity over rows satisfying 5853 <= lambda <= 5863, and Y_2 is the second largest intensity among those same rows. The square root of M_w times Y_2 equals 15.2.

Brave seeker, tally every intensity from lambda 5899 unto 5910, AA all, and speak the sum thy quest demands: 59.8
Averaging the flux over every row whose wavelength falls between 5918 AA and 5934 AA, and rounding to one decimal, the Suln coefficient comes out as 15.1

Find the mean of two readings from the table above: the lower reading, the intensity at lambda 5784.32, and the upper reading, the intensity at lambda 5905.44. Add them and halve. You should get 14.4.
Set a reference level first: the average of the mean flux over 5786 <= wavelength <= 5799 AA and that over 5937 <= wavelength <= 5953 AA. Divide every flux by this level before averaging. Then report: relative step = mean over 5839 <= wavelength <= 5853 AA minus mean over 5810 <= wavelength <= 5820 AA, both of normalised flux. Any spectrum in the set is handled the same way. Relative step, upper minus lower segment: 0.019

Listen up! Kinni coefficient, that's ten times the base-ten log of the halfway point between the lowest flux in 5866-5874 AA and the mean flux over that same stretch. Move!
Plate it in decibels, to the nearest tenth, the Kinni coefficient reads 11.8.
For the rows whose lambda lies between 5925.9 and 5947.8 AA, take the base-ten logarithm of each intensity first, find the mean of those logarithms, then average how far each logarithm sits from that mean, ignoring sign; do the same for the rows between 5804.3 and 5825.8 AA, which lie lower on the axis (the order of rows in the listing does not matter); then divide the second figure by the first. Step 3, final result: 0.7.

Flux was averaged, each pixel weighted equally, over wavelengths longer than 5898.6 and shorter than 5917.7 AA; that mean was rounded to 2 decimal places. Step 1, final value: 15.19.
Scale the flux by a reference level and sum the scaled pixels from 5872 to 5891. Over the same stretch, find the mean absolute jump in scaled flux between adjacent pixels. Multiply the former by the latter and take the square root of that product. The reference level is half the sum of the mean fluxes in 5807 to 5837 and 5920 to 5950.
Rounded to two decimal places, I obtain 0.84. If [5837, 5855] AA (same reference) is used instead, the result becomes 0.44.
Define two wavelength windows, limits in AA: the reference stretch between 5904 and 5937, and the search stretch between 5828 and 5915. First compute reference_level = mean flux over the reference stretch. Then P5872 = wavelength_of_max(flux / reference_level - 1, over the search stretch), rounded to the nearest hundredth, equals 5875.61 AA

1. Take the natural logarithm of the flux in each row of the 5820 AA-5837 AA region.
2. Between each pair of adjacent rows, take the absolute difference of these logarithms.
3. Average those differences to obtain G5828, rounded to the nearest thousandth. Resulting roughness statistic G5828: 0.021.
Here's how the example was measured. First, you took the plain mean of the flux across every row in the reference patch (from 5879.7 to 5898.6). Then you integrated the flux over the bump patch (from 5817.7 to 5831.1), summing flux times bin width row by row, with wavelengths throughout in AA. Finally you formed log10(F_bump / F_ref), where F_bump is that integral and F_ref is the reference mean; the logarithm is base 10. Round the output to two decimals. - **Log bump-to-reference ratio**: 1.19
